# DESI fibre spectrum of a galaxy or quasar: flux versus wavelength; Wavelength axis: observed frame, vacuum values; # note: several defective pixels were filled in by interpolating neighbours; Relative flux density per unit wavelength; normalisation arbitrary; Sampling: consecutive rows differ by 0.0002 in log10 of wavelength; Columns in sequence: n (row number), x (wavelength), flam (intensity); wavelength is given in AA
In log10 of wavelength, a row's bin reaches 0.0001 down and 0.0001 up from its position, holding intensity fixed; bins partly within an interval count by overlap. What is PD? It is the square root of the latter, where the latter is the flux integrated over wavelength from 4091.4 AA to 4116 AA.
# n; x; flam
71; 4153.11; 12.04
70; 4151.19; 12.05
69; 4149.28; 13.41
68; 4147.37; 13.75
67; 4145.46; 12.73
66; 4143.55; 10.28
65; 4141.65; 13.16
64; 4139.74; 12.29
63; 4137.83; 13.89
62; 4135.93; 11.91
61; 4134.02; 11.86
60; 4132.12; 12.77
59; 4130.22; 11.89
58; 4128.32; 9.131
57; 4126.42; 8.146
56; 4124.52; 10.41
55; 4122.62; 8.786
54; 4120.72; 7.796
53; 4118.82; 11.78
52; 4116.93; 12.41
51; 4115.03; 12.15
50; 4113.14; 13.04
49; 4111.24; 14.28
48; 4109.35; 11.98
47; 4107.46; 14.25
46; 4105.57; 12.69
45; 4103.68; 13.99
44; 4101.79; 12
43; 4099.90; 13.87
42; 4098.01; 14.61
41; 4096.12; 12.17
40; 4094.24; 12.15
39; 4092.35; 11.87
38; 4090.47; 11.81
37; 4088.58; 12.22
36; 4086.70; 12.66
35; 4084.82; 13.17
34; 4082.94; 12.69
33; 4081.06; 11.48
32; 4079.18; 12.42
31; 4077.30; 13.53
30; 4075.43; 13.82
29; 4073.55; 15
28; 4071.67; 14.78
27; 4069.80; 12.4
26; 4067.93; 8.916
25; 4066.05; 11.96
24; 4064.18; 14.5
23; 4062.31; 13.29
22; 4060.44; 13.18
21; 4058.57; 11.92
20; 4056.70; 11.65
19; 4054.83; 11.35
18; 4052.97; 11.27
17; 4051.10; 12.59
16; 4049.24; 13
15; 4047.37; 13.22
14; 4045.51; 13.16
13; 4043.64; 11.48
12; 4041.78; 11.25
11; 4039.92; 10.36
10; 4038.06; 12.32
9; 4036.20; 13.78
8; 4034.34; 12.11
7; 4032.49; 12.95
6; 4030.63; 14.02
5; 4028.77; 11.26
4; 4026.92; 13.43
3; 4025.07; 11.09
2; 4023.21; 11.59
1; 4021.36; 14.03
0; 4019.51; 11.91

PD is 18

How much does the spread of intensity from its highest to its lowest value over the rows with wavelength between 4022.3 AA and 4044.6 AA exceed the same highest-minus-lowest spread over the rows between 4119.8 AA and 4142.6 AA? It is -2.4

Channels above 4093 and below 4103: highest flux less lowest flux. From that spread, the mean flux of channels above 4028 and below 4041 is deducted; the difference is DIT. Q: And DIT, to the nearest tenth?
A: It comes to -9.8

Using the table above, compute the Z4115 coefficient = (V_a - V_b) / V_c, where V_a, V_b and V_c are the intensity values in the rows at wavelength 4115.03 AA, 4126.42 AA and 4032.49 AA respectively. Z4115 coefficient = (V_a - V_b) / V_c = 0.31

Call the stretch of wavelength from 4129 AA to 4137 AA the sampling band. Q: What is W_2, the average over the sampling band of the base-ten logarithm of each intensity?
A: 1.08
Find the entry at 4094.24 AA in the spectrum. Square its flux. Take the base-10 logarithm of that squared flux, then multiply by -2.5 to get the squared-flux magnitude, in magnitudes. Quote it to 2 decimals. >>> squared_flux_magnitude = -5.42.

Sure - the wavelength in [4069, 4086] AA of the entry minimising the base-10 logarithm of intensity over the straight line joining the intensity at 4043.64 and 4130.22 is 4081.06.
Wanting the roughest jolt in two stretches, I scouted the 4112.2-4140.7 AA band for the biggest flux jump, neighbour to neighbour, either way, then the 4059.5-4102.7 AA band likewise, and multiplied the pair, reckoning 14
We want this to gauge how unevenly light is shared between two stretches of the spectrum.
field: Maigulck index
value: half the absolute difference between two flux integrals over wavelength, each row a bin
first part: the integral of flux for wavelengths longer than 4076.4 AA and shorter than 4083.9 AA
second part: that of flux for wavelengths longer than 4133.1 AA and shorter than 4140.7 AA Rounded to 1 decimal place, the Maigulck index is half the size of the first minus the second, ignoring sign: 0.5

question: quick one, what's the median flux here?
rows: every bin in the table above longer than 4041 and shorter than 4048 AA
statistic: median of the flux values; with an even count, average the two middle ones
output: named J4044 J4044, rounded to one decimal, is 12.3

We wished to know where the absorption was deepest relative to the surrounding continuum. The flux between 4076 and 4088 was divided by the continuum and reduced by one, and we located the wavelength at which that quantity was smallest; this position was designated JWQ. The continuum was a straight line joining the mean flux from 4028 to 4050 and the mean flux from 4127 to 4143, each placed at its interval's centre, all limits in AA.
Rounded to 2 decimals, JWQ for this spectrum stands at 4081.06 AA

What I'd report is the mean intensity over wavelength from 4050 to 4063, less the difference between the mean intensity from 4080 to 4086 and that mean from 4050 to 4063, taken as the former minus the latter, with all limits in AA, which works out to 12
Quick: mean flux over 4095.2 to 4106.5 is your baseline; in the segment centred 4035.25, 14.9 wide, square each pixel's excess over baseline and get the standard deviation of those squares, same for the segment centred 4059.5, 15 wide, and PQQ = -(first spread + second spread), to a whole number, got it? -4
